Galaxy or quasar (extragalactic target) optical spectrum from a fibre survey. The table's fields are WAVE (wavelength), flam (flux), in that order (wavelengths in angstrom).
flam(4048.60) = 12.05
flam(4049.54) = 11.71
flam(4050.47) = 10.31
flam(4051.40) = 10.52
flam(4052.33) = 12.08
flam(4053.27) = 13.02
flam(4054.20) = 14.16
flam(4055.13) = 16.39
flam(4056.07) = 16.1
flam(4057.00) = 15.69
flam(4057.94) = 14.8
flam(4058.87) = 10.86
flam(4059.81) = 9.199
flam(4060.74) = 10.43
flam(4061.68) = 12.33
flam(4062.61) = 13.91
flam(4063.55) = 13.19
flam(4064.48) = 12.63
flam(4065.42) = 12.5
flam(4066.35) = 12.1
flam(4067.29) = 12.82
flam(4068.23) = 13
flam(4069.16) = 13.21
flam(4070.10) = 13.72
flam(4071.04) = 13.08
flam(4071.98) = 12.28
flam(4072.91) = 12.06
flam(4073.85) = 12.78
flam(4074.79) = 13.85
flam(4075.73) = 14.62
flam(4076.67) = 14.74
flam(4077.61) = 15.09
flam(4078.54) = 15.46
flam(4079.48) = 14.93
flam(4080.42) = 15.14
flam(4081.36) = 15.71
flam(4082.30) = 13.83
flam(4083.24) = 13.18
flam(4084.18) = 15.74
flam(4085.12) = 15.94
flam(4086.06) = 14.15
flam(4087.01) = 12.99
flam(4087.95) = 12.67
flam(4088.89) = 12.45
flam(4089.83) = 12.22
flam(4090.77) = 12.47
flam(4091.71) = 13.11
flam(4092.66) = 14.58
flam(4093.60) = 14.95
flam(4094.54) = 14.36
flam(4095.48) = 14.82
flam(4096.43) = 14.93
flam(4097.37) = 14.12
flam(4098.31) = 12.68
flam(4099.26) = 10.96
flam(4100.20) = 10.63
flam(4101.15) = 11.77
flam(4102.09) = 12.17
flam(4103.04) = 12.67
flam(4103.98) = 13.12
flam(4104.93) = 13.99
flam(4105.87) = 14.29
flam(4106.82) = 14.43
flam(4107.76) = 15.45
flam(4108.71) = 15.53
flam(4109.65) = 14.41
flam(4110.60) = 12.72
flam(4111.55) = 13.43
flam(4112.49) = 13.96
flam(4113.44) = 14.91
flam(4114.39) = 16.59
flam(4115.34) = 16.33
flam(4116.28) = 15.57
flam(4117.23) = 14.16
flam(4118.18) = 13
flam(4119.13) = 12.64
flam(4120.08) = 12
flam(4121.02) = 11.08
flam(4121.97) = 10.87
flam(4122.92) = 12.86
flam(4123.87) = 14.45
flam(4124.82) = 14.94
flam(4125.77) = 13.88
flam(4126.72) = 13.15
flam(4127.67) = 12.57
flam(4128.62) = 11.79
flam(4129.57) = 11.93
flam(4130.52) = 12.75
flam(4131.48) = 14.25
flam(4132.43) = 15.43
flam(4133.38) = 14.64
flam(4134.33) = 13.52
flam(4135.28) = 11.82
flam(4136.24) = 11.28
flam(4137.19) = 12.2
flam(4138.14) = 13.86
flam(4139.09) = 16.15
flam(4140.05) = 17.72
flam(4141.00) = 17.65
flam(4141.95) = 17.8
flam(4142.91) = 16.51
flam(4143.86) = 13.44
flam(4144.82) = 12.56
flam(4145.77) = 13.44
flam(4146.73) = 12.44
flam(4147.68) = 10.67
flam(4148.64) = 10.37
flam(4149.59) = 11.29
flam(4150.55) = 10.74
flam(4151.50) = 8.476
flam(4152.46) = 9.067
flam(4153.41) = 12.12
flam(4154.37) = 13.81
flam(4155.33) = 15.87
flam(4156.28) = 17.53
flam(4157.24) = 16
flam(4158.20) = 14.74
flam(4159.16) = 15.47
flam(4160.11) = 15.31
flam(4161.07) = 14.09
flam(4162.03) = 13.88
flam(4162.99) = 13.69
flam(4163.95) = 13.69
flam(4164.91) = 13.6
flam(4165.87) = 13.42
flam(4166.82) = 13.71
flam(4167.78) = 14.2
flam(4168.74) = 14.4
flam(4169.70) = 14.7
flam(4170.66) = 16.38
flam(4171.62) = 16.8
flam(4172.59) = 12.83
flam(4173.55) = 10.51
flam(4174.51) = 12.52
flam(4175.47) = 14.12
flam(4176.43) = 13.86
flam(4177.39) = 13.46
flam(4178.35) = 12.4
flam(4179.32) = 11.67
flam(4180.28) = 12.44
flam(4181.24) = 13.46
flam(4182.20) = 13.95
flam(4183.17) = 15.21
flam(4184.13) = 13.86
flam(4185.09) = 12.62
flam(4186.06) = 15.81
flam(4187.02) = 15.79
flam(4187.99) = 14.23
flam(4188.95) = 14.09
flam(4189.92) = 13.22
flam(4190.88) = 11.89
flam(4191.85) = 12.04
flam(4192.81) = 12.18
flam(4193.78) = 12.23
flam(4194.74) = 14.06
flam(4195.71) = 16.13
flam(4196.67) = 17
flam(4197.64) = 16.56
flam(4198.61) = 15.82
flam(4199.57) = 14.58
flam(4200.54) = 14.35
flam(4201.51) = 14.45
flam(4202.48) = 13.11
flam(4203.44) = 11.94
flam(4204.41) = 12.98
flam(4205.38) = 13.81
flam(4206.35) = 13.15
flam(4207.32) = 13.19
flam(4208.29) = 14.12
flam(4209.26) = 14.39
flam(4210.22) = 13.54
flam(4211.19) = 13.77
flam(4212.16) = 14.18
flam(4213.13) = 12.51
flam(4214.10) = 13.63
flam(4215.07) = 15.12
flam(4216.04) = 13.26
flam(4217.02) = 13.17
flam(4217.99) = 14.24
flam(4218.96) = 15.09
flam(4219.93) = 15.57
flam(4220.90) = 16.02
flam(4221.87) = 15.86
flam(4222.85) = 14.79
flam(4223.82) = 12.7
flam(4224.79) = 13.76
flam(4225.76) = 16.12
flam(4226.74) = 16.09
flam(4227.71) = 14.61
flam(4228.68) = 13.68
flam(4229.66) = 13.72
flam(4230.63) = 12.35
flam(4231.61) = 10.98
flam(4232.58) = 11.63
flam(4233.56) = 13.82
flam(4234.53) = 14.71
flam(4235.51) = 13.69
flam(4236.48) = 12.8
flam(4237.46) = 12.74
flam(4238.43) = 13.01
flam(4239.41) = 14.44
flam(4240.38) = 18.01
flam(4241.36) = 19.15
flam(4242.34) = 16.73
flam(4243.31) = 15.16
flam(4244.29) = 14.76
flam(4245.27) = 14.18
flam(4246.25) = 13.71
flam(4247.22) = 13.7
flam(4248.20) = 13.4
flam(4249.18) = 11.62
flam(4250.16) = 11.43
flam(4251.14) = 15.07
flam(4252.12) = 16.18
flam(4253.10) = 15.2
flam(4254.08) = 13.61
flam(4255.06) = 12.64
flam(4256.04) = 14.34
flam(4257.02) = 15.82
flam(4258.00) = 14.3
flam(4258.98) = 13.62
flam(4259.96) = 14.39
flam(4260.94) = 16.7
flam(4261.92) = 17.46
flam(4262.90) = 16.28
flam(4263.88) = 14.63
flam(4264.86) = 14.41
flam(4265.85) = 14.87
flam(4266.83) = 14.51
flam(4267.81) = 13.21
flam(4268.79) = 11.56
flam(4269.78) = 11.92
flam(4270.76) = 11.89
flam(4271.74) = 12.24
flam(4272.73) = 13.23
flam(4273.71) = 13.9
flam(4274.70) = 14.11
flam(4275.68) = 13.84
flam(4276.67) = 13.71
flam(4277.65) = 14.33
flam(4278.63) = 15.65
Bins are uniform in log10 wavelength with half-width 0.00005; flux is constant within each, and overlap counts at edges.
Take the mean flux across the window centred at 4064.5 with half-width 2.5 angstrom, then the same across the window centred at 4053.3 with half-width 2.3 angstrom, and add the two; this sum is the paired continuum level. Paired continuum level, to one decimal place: 26.1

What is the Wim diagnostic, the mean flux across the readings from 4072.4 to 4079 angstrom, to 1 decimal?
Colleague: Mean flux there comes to 14.1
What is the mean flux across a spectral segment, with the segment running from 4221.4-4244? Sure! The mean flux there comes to 14.4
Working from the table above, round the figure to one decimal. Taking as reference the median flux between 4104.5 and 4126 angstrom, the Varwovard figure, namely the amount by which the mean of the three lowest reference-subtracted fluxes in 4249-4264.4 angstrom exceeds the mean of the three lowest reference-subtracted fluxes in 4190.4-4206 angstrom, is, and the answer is -0.1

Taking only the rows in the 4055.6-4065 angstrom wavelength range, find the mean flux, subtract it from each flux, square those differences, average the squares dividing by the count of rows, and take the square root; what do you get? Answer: 2.2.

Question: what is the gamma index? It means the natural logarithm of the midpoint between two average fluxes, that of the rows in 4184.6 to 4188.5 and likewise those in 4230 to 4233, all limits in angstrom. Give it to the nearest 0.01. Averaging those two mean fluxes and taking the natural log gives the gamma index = 2.58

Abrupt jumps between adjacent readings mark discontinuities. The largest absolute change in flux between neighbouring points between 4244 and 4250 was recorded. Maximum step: 1.8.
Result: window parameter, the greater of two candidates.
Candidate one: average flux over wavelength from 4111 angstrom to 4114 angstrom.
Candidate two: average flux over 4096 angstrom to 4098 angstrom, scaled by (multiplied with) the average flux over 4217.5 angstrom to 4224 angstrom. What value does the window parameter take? 216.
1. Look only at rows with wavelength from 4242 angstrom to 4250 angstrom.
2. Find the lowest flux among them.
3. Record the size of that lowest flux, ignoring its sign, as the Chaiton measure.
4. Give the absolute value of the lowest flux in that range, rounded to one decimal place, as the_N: 11.6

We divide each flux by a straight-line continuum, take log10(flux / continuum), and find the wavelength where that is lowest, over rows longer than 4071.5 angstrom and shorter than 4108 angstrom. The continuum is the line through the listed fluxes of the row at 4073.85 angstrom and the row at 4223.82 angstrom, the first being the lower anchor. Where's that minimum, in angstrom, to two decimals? 4100.20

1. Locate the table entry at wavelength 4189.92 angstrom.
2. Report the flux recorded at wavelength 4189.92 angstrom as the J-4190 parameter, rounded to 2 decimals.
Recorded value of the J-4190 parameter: 13.22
